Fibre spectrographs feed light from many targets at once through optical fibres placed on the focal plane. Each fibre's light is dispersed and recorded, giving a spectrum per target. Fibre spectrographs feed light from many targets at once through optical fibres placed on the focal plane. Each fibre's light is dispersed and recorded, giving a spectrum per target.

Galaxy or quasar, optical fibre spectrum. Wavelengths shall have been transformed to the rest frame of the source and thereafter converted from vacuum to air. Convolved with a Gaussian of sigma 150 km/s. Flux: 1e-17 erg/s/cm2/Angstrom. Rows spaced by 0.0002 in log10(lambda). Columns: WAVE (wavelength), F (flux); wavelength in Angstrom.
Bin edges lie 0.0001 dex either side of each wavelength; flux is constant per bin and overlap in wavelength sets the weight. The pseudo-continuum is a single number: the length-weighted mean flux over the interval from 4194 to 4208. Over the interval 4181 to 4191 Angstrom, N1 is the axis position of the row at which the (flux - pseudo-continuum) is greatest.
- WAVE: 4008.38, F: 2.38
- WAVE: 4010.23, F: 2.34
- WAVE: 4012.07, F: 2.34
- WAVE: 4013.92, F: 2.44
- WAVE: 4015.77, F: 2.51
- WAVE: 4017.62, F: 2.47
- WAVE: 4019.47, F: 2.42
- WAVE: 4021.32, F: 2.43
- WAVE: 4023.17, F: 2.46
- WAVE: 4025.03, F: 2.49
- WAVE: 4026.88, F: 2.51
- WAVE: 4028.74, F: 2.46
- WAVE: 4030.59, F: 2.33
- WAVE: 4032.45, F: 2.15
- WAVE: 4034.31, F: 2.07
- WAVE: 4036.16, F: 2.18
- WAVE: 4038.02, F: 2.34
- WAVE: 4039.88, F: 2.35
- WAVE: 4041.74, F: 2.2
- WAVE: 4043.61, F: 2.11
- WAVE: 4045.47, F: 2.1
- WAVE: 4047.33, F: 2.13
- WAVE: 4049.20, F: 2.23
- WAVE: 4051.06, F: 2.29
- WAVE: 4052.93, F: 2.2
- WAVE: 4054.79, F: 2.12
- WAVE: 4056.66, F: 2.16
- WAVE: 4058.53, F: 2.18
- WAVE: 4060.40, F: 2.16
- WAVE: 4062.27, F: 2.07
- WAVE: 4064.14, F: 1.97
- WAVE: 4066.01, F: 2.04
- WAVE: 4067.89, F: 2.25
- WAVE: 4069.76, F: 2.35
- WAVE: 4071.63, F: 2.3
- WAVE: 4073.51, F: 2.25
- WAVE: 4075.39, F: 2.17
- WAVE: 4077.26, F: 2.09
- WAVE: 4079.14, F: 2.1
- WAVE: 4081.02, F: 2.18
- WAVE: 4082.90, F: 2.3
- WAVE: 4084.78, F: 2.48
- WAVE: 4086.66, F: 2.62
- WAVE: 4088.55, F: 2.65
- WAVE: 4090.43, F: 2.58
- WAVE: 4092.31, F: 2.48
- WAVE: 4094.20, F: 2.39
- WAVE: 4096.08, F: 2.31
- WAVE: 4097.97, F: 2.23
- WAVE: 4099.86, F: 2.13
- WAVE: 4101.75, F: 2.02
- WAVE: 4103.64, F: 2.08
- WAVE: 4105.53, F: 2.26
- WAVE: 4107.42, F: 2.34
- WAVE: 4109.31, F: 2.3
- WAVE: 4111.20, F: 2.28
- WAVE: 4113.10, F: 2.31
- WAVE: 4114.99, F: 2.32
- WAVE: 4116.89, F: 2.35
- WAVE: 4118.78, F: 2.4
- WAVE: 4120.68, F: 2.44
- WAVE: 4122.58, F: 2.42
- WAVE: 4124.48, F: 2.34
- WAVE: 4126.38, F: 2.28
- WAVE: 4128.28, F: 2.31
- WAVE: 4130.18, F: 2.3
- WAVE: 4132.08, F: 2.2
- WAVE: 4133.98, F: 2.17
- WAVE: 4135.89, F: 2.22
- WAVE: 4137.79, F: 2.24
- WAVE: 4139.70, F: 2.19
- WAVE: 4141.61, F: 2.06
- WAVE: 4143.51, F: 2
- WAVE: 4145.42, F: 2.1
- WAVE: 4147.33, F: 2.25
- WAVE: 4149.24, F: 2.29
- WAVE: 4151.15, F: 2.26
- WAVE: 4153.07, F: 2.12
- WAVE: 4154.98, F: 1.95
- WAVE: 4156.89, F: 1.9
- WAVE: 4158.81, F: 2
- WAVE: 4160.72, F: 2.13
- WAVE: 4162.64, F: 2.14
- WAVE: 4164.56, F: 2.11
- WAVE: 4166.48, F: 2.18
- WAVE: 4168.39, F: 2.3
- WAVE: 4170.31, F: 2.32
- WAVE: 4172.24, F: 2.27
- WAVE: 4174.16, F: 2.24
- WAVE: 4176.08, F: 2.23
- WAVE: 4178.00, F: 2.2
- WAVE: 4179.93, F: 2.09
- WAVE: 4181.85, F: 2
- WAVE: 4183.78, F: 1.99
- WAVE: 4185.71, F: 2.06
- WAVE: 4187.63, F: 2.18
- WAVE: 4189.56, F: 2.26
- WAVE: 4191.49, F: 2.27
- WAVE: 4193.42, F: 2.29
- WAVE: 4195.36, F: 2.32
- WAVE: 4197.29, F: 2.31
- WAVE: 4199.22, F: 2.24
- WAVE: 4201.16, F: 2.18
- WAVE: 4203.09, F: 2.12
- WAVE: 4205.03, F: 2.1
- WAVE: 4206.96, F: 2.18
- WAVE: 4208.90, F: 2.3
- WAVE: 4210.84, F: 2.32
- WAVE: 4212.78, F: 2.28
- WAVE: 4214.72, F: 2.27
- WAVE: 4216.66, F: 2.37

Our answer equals 4189.56 Angstrom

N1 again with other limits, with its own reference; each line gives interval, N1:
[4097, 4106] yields 4105.53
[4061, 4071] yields 4069.76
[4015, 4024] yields 4015.77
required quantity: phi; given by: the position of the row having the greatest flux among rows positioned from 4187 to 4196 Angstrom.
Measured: 4195.36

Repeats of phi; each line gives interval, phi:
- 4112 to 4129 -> 4120.68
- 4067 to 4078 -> 4069.76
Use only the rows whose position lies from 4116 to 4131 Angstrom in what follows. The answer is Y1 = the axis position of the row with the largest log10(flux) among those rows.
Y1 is 4120.68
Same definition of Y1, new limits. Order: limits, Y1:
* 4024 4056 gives 4026.88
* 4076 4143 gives 4088.55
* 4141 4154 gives 4149.24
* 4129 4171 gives 4170.31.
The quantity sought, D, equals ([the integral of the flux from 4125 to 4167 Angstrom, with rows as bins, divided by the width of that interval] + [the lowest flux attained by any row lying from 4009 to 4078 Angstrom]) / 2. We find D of 2.06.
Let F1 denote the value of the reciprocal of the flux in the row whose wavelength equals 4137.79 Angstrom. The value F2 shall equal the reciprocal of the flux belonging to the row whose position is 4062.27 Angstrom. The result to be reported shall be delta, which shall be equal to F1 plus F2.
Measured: 0.93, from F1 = 0.446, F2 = 0.483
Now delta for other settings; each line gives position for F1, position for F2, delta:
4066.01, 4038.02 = 0.92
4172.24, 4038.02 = 0.87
